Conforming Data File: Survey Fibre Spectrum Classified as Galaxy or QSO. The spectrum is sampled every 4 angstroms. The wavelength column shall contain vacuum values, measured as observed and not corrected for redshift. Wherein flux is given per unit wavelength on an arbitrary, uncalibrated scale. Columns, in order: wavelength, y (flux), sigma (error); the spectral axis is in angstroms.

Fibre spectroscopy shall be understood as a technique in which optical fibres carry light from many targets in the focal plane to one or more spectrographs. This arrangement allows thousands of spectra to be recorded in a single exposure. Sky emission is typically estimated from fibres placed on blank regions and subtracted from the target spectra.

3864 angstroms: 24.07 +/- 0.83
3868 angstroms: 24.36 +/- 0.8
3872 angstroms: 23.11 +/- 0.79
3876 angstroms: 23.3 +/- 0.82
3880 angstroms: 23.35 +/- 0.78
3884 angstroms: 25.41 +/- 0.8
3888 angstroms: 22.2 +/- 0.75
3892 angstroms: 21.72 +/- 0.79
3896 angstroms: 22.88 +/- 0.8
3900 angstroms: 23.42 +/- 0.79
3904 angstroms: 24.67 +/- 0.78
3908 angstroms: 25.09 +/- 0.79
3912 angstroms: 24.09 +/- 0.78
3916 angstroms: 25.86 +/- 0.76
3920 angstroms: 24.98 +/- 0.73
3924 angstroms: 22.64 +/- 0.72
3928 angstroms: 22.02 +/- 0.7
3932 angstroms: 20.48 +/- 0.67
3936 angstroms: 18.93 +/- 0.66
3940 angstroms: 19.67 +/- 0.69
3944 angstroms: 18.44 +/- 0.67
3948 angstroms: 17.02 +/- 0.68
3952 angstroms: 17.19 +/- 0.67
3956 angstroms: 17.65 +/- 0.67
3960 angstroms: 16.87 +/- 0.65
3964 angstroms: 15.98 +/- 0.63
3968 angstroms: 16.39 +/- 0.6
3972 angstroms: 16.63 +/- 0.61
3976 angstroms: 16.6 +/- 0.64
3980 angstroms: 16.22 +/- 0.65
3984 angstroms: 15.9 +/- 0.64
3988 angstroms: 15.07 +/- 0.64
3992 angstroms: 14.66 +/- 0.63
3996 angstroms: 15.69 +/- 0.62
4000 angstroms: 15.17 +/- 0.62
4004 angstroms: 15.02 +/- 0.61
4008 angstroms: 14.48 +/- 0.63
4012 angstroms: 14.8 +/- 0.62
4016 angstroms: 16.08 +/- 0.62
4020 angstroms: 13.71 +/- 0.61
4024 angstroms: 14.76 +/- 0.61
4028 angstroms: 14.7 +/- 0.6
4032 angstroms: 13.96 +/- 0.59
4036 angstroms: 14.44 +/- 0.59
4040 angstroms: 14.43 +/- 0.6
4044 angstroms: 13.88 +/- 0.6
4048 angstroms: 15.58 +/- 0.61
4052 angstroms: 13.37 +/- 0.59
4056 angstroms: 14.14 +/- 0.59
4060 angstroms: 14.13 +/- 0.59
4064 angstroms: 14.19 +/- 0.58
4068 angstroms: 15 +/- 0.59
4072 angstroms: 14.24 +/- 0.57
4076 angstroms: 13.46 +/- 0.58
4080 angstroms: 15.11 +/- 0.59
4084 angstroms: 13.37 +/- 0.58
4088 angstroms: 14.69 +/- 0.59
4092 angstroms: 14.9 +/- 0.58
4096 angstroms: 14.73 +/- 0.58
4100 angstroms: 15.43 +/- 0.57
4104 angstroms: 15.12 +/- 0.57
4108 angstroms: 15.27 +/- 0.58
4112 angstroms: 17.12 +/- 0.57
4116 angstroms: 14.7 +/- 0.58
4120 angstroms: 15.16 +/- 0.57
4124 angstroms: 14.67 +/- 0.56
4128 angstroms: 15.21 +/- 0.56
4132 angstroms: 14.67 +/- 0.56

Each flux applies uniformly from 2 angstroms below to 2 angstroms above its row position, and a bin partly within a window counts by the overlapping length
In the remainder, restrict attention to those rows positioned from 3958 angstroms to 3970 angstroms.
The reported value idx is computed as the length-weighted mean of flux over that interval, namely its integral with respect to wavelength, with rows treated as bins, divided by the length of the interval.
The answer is 16.4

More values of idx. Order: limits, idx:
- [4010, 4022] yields 14.9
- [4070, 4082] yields 14.3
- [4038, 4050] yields 14.6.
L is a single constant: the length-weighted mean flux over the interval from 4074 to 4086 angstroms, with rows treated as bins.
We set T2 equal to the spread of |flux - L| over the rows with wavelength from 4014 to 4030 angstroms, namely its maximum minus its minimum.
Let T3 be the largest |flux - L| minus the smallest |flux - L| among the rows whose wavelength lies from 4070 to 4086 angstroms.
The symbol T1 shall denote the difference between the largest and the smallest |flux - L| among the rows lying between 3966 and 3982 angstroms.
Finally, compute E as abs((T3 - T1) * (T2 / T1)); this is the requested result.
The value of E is 2.1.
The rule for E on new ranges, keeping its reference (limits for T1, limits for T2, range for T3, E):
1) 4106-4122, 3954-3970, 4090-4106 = 1.2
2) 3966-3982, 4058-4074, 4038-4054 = 2.3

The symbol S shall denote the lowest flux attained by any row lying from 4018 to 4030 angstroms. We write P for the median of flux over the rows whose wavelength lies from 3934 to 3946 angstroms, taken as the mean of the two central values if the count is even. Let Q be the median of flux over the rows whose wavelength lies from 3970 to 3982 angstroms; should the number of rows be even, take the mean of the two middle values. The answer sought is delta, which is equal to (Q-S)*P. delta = 55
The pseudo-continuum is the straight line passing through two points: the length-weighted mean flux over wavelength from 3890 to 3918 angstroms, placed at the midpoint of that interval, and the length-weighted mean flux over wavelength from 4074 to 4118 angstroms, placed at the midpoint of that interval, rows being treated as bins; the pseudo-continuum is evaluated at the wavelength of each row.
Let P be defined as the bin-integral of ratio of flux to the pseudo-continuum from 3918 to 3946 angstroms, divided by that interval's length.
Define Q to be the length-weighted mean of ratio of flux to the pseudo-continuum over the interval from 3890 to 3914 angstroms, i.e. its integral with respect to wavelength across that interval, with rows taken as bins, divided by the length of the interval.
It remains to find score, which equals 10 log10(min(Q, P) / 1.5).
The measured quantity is -2.09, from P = 0.93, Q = 0.98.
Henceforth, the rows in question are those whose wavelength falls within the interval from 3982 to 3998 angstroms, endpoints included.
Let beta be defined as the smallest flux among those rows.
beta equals 14.66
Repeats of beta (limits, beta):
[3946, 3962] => 16.87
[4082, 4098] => 13.37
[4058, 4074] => 14.13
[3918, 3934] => 20.48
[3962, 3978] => 15.98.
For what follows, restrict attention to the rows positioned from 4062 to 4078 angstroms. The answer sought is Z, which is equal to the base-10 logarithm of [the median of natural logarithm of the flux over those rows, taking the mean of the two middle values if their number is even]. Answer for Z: 0.42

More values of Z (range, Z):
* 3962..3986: 0.45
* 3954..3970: 0.45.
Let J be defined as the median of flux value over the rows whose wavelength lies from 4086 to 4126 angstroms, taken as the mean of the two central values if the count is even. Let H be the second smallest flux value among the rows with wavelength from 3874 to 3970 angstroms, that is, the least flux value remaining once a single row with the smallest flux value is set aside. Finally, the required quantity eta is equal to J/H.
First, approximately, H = 16.39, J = 15.0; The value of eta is 0.92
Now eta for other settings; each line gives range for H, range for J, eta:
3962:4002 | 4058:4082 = 0.94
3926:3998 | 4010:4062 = 0.96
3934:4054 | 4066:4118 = 1.09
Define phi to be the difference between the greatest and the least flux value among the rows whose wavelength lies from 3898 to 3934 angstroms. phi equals 5.4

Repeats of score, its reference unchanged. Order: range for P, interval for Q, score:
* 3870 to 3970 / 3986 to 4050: -2.75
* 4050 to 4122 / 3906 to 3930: -1.93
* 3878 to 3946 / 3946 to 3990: -2.80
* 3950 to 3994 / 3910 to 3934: -2.82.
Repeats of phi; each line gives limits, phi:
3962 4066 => 3.3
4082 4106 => 2.1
